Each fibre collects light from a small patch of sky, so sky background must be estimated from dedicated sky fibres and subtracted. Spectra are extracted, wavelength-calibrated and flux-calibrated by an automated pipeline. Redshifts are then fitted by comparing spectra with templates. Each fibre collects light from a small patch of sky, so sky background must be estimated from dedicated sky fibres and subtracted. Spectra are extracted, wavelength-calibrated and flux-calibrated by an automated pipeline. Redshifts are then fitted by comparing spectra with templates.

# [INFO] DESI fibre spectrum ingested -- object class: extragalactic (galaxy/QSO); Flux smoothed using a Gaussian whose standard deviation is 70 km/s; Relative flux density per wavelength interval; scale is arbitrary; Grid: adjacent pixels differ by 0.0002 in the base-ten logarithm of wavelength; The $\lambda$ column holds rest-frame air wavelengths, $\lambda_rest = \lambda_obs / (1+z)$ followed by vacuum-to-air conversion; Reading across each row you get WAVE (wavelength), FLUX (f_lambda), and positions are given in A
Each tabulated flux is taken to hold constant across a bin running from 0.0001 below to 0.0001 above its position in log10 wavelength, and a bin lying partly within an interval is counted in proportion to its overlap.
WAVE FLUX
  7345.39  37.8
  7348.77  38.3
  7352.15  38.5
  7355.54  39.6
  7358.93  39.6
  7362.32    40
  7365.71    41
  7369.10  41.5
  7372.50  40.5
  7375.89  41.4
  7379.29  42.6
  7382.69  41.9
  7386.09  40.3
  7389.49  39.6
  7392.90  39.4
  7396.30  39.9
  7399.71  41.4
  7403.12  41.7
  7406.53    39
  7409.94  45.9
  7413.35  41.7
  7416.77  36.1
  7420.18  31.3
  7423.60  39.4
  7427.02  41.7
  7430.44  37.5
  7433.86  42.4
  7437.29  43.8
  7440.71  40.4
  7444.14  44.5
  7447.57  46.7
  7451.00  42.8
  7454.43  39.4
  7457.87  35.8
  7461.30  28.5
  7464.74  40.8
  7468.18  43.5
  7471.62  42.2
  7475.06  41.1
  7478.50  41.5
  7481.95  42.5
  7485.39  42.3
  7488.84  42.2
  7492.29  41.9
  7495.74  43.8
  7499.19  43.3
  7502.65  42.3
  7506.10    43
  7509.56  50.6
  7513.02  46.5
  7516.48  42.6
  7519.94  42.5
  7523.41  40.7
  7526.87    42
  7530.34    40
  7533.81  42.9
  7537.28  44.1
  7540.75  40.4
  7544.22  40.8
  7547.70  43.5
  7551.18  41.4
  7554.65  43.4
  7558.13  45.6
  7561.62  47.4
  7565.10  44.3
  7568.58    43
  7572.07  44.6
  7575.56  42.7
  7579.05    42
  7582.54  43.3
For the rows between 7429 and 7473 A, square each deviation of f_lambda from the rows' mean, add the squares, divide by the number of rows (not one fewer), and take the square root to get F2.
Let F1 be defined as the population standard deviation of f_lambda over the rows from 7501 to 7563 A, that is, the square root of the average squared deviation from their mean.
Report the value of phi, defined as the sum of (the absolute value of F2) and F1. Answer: 7.1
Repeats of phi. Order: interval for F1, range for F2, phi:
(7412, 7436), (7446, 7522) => 7.7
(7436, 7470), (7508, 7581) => 7.5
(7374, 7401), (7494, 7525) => 3.9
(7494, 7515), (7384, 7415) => 4.8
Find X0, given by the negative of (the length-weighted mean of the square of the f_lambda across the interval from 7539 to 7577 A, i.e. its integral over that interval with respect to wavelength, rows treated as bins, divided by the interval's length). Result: -1886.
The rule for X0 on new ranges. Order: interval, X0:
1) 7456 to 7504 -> -1682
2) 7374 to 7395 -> -1670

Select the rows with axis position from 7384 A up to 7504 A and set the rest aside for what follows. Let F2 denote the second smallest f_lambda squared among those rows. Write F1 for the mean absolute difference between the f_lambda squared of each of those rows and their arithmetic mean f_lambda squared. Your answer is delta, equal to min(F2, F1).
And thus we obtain 194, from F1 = 194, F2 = 980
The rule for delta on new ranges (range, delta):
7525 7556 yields 106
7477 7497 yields 45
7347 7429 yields 135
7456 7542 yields 168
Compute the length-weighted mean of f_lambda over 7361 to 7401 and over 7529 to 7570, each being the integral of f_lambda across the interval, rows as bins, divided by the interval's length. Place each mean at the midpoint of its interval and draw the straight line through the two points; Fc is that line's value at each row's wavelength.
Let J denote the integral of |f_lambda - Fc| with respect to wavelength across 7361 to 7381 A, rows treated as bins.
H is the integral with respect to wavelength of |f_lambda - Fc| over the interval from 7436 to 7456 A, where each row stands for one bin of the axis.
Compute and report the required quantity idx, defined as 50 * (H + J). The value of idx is 3217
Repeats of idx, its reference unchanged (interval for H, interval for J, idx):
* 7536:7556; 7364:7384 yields 2258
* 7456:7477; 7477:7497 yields 4486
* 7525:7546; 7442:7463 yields 6973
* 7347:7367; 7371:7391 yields 2070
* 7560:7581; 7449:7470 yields 5993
